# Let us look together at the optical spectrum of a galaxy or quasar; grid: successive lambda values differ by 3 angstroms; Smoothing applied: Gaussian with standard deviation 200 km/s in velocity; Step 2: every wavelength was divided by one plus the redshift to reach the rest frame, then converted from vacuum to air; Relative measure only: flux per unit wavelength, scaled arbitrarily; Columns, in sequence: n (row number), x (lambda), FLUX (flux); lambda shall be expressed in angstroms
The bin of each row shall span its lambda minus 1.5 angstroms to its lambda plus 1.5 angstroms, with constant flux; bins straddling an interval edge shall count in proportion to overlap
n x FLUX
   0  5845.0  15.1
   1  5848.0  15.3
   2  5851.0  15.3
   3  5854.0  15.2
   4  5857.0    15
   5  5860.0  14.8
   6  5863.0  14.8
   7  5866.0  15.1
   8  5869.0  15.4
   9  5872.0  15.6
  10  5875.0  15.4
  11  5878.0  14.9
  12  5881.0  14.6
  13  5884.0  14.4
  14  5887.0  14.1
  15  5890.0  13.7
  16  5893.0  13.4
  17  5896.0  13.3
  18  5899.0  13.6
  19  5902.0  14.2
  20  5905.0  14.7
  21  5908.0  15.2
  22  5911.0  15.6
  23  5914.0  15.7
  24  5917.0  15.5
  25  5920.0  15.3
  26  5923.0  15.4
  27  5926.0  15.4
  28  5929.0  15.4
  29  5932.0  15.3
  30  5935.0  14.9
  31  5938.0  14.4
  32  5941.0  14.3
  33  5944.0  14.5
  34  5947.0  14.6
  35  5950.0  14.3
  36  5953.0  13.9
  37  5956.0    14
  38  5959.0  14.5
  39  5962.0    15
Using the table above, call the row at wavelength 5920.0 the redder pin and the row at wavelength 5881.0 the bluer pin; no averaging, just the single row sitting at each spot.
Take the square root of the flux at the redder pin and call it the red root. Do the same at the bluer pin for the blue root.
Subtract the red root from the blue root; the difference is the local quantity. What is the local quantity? -0.091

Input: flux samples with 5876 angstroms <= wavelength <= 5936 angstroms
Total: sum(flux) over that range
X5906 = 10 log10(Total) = 24.7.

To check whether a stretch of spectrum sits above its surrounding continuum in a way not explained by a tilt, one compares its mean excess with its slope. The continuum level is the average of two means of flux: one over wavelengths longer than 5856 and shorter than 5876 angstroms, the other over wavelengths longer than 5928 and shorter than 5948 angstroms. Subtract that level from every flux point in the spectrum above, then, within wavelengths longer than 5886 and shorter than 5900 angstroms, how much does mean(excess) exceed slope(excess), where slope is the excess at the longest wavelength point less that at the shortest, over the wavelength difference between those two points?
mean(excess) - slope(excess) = -1.3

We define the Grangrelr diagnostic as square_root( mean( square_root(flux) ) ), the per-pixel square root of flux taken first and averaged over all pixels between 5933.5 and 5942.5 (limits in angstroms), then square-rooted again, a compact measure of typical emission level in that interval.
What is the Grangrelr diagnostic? 1.95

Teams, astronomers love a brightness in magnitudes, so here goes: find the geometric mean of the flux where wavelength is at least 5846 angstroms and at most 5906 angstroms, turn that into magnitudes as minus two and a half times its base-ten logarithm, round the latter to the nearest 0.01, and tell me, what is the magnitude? -2.91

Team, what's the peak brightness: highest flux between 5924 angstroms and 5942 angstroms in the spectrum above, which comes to 15.4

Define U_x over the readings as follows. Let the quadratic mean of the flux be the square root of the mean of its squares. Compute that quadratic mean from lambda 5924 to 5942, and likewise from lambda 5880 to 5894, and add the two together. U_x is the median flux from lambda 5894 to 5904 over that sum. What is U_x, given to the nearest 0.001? 0.469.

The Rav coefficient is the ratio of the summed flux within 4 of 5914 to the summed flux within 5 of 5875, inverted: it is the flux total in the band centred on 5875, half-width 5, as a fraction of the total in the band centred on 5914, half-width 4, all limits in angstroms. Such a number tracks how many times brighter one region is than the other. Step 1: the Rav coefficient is 0.98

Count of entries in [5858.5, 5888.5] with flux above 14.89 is 5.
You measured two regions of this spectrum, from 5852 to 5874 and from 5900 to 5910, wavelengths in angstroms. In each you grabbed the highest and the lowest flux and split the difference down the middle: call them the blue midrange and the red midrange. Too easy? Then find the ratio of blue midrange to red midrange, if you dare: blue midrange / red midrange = 1.03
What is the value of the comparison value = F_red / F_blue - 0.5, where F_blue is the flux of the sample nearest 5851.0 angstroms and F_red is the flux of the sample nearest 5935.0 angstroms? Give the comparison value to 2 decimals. 0.47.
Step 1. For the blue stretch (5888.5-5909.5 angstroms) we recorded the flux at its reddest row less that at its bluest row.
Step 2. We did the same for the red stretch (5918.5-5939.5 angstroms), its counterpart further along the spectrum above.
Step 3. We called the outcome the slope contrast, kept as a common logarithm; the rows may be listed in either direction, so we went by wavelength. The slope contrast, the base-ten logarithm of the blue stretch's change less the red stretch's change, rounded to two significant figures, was 0.38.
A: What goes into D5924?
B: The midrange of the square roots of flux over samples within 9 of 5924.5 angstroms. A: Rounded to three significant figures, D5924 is 3.92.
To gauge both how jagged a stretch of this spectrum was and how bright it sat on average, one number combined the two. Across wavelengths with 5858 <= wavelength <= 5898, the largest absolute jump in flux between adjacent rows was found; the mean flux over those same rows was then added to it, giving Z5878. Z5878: 15.1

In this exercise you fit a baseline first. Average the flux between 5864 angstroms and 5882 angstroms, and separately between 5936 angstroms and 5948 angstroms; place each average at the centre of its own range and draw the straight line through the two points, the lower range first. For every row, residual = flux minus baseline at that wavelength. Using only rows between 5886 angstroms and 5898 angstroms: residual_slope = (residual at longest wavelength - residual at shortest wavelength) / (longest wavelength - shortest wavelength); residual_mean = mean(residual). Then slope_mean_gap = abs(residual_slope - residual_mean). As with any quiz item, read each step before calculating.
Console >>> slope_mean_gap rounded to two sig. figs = 1.3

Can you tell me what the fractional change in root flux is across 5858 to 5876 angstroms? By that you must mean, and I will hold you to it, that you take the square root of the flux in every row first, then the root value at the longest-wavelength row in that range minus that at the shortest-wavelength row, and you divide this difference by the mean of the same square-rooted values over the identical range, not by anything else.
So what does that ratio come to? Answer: 0.020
